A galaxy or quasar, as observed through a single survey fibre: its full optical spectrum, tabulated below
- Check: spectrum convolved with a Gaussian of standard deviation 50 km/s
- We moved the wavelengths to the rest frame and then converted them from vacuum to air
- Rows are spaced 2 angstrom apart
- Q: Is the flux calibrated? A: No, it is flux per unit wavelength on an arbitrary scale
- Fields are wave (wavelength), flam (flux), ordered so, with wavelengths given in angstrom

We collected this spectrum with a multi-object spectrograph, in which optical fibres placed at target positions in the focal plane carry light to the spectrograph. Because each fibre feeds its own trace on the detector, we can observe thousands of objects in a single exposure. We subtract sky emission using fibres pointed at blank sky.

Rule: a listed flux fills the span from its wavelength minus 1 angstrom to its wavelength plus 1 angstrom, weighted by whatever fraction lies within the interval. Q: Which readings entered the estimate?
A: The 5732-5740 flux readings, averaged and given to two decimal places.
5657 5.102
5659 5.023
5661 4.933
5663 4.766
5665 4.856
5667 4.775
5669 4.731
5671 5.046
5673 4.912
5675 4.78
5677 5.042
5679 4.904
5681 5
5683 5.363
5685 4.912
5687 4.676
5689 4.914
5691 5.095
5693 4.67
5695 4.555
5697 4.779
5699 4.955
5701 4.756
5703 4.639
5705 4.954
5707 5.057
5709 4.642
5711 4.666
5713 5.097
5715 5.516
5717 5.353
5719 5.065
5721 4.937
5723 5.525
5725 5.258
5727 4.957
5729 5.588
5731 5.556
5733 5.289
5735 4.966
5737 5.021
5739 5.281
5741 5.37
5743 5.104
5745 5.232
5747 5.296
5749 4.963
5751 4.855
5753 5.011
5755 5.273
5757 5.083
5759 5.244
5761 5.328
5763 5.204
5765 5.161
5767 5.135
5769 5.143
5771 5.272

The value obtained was 5.14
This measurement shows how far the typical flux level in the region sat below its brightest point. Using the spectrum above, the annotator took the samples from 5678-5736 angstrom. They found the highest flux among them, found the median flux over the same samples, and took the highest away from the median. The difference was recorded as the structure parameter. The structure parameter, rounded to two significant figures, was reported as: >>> -0.63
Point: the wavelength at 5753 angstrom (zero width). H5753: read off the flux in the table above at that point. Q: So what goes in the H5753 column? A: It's 5.011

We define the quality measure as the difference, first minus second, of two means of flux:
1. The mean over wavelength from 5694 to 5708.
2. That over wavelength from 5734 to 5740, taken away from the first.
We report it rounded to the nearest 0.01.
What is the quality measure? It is -0.28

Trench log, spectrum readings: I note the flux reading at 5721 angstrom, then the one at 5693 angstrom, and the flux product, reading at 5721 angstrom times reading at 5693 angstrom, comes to 23.1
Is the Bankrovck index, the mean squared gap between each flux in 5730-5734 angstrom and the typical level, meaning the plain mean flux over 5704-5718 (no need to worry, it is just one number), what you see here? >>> 0.16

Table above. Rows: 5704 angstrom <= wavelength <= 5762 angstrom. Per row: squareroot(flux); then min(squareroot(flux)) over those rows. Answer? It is 2.155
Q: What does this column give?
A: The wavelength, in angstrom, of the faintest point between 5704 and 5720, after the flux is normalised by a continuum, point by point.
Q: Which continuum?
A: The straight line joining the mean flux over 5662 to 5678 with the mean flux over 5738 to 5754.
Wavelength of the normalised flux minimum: 5709 angstrom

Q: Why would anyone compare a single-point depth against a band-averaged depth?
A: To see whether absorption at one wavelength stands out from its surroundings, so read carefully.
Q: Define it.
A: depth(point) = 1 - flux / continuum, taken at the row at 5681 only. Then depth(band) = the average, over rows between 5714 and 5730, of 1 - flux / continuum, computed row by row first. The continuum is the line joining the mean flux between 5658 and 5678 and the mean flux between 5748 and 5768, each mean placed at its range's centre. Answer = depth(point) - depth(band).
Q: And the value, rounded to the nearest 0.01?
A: 0.03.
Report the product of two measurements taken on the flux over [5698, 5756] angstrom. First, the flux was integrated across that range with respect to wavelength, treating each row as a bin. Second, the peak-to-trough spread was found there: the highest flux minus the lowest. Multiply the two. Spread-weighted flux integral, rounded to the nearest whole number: 281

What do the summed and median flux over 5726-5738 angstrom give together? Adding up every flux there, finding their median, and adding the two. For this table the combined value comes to 36.5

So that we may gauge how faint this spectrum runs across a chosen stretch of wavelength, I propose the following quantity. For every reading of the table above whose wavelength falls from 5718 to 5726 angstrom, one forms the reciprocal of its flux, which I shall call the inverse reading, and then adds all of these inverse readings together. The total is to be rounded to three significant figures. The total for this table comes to 0.771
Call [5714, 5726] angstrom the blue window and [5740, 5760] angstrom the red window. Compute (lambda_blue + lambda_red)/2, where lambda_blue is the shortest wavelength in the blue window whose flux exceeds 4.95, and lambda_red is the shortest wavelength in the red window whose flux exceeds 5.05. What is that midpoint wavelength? 5728 angstrom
